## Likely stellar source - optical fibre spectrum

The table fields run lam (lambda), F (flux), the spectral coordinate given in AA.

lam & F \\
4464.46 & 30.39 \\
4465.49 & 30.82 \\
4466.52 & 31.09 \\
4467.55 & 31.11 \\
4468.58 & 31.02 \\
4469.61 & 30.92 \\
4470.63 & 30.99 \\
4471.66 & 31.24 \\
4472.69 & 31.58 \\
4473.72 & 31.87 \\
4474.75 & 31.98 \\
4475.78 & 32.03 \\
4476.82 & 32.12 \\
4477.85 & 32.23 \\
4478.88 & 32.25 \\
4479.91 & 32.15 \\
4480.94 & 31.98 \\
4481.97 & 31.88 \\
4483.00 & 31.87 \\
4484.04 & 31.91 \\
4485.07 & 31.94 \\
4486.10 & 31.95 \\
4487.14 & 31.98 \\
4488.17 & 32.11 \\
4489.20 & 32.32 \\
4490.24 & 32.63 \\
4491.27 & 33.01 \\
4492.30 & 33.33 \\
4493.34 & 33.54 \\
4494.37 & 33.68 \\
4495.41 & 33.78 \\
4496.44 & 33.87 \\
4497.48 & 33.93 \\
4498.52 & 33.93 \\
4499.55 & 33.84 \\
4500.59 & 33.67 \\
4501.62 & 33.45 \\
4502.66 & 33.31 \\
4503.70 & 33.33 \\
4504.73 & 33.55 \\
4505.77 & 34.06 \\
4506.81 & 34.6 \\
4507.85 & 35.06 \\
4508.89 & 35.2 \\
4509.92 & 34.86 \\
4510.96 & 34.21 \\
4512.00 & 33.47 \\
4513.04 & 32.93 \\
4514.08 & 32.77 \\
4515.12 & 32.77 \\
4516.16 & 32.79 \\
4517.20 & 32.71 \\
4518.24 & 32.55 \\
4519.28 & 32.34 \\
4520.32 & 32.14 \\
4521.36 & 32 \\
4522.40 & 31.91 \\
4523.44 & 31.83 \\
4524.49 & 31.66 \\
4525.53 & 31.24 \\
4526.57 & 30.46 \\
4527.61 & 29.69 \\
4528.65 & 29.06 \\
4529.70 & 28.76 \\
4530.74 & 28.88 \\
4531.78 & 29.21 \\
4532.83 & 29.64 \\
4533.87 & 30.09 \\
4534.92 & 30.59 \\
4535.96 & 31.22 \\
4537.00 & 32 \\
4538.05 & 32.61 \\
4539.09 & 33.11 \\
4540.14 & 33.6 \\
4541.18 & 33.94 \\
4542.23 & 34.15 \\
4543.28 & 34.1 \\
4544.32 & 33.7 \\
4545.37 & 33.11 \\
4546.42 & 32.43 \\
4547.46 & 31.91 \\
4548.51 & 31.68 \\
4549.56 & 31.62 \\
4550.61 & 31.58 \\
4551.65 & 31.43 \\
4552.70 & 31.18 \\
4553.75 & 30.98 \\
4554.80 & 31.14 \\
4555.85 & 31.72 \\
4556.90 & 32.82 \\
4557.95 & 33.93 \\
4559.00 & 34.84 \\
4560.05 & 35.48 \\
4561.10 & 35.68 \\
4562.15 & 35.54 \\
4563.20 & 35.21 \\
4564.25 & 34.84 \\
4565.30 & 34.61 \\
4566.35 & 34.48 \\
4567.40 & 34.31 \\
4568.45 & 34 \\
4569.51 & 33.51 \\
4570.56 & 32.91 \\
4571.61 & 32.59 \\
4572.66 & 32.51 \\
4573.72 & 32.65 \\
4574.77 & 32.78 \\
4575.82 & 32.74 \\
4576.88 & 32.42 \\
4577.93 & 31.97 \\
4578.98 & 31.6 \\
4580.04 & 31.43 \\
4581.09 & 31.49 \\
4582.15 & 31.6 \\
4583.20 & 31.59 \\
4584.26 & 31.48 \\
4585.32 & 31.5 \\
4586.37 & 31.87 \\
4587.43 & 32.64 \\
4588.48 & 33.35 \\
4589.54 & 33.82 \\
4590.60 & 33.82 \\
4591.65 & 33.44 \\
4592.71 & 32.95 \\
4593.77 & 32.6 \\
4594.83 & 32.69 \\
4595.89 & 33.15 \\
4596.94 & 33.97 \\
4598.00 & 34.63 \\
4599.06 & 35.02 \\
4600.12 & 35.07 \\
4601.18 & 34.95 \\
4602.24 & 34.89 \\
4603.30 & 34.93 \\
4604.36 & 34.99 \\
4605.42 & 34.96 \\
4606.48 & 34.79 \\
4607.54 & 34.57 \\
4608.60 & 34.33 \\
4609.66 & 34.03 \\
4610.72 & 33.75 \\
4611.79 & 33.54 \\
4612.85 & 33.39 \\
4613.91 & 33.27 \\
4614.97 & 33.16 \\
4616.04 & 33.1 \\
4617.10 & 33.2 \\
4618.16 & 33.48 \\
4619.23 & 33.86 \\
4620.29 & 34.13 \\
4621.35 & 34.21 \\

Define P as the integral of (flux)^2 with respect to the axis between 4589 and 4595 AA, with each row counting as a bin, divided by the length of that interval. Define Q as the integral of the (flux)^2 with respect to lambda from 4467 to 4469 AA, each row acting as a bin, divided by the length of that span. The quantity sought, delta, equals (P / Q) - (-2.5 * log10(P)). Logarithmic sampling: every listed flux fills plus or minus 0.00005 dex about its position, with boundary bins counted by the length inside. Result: 8.75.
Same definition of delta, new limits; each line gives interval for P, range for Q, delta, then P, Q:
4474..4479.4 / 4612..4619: 8.46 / 1030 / 1109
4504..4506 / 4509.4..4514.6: 8.65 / 1139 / 1134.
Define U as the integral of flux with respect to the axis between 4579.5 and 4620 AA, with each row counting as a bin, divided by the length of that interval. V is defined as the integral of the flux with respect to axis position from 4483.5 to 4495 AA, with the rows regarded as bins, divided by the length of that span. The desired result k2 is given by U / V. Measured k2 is 1.03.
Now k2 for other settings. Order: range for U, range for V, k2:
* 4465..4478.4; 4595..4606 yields 0.91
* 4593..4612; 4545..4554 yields 1.08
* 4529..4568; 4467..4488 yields 1.03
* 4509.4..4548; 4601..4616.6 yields 0.94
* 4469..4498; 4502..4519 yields 0.96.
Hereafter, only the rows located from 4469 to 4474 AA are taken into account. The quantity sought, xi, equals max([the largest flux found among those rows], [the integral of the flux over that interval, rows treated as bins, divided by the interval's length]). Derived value 31.9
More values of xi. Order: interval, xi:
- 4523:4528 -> 31.8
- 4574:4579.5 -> 32.8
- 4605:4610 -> 35.0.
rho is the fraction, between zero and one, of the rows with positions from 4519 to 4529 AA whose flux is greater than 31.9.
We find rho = 0.4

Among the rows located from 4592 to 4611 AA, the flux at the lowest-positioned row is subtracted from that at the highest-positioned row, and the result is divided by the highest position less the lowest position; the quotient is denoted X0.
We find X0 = 0.04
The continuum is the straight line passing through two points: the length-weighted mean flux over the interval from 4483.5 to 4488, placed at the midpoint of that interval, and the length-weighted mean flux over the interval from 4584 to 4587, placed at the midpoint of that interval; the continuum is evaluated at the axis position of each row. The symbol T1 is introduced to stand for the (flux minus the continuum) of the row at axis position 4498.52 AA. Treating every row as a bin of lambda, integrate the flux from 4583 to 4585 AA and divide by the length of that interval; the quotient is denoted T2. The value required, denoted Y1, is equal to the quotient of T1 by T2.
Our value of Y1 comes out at 0.065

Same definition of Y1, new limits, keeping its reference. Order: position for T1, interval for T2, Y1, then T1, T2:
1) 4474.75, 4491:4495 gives 0.001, 0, 33.4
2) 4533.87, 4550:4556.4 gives -0.054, -2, 31.3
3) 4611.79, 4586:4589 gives 0.060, 2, 32.7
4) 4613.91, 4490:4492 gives 0.052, 2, 33.0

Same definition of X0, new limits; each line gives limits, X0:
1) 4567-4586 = -0.16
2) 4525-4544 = 0.16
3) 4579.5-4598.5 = 0.18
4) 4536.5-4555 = -0.05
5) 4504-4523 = -0.09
